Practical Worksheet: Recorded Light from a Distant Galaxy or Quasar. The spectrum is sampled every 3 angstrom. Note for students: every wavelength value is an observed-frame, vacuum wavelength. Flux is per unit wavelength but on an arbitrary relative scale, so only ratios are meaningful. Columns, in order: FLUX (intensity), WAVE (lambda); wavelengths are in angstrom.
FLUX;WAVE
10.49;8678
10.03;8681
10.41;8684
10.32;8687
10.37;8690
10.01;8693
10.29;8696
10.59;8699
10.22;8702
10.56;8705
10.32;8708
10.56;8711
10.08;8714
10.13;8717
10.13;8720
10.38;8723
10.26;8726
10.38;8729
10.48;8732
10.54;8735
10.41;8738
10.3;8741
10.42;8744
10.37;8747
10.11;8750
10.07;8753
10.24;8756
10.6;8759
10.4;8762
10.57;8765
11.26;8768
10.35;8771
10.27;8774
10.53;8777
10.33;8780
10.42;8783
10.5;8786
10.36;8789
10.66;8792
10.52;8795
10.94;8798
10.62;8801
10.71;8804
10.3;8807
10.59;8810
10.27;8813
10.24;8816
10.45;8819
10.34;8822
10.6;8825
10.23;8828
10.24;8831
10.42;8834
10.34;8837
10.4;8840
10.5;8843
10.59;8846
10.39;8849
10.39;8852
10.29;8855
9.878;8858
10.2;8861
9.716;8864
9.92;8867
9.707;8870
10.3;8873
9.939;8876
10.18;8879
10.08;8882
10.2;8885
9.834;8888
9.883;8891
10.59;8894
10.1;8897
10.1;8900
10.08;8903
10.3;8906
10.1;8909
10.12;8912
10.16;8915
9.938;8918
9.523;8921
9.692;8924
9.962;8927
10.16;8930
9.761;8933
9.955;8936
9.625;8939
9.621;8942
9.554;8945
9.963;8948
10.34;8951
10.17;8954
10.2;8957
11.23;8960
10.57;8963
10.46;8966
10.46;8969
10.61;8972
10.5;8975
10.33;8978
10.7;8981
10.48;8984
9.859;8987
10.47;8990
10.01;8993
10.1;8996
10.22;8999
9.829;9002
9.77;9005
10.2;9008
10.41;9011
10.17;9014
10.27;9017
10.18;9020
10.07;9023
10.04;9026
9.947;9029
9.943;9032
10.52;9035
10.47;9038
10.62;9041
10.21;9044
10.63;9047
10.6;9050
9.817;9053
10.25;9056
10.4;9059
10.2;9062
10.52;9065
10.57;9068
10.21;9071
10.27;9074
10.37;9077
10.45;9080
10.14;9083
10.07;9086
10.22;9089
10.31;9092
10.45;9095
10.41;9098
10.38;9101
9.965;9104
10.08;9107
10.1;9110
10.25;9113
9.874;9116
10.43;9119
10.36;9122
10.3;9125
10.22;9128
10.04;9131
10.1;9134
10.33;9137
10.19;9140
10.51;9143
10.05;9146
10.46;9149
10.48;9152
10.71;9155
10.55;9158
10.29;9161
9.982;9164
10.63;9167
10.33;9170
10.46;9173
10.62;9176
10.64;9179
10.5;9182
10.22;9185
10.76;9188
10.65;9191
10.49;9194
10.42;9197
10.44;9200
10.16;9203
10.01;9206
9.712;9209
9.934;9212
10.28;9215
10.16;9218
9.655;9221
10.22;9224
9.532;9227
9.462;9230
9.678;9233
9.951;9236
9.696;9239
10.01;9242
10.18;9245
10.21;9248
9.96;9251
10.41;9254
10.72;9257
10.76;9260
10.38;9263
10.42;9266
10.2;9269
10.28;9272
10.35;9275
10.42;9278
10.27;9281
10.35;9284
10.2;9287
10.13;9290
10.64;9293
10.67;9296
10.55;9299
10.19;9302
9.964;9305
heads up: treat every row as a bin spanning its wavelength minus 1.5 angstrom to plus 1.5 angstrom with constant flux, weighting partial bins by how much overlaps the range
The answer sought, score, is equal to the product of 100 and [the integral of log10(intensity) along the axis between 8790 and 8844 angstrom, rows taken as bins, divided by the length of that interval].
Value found 102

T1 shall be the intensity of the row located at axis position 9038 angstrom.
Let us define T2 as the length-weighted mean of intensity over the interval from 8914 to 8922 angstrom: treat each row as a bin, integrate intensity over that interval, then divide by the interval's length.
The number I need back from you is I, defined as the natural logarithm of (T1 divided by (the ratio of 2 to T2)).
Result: 3.95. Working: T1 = 10.47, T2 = 9.9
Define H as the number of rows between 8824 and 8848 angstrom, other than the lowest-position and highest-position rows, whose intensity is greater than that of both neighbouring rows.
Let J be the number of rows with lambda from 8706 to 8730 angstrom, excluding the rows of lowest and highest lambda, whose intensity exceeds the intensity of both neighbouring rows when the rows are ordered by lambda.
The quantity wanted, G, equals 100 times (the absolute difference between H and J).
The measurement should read 100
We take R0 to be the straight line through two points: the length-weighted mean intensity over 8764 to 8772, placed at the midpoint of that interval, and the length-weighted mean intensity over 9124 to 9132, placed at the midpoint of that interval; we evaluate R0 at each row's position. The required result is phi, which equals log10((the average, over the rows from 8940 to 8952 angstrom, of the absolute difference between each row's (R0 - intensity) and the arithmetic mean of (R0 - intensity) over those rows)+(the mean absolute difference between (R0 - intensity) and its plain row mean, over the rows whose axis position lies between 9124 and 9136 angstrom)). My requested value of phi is -0.42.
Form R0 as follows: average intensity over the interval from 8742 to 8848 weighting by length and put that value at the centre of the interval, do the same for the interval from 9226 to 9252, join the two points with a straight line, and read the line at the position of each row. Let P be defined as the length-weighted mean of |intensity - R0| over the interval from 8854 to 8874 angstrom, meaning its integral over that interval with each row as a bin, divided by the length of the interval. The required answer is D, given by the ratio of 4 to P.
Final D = 10.8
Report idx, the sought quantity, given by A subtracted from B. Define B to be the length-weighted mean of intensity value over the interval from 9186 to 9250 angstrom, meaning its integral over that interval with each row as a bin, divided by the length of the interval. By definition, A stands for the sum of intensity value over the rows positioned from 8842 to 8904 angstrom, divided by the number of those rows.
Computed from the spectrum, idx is -0.06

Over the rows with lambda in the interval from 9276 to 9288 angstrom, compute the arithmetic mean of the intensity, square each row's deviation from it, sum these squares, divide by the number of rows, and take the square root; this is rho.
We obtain 0.08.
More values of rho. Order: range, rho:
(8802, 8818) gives 0.19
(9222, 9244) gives 0.25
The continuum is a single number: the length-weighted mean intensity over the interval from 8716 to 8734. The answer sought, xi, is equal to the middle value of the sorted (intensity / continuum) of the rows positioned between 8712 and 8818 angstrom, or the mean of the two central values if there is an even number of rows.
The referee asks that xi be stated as 1.01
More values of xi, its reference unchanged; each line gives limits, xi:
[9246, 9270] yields 1.01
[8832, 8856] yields 1.01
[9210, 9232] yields 0.96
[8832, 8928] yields 0.98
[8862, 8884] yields 0.96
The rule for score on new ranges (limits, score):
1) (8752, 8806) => 102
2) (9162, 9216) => 101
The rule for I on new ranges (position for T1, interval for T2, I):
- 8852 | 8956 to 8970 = 4.01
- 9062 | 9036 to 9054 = 3.97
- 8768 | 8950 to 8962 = 4.08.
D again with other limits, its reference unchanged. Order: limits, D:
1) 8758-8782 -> 20.3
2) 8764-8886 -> 20.6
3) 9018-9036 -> 25.7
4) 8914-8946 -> 8.8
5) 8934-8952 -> 8.8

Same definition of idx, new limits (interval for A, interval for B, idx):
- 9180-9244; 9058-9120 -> 0.18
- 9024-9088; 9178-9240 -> -0.18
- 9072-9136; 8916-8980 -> -0.10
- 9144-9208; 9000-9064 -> -0.20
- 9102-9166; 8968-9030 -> -0.03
